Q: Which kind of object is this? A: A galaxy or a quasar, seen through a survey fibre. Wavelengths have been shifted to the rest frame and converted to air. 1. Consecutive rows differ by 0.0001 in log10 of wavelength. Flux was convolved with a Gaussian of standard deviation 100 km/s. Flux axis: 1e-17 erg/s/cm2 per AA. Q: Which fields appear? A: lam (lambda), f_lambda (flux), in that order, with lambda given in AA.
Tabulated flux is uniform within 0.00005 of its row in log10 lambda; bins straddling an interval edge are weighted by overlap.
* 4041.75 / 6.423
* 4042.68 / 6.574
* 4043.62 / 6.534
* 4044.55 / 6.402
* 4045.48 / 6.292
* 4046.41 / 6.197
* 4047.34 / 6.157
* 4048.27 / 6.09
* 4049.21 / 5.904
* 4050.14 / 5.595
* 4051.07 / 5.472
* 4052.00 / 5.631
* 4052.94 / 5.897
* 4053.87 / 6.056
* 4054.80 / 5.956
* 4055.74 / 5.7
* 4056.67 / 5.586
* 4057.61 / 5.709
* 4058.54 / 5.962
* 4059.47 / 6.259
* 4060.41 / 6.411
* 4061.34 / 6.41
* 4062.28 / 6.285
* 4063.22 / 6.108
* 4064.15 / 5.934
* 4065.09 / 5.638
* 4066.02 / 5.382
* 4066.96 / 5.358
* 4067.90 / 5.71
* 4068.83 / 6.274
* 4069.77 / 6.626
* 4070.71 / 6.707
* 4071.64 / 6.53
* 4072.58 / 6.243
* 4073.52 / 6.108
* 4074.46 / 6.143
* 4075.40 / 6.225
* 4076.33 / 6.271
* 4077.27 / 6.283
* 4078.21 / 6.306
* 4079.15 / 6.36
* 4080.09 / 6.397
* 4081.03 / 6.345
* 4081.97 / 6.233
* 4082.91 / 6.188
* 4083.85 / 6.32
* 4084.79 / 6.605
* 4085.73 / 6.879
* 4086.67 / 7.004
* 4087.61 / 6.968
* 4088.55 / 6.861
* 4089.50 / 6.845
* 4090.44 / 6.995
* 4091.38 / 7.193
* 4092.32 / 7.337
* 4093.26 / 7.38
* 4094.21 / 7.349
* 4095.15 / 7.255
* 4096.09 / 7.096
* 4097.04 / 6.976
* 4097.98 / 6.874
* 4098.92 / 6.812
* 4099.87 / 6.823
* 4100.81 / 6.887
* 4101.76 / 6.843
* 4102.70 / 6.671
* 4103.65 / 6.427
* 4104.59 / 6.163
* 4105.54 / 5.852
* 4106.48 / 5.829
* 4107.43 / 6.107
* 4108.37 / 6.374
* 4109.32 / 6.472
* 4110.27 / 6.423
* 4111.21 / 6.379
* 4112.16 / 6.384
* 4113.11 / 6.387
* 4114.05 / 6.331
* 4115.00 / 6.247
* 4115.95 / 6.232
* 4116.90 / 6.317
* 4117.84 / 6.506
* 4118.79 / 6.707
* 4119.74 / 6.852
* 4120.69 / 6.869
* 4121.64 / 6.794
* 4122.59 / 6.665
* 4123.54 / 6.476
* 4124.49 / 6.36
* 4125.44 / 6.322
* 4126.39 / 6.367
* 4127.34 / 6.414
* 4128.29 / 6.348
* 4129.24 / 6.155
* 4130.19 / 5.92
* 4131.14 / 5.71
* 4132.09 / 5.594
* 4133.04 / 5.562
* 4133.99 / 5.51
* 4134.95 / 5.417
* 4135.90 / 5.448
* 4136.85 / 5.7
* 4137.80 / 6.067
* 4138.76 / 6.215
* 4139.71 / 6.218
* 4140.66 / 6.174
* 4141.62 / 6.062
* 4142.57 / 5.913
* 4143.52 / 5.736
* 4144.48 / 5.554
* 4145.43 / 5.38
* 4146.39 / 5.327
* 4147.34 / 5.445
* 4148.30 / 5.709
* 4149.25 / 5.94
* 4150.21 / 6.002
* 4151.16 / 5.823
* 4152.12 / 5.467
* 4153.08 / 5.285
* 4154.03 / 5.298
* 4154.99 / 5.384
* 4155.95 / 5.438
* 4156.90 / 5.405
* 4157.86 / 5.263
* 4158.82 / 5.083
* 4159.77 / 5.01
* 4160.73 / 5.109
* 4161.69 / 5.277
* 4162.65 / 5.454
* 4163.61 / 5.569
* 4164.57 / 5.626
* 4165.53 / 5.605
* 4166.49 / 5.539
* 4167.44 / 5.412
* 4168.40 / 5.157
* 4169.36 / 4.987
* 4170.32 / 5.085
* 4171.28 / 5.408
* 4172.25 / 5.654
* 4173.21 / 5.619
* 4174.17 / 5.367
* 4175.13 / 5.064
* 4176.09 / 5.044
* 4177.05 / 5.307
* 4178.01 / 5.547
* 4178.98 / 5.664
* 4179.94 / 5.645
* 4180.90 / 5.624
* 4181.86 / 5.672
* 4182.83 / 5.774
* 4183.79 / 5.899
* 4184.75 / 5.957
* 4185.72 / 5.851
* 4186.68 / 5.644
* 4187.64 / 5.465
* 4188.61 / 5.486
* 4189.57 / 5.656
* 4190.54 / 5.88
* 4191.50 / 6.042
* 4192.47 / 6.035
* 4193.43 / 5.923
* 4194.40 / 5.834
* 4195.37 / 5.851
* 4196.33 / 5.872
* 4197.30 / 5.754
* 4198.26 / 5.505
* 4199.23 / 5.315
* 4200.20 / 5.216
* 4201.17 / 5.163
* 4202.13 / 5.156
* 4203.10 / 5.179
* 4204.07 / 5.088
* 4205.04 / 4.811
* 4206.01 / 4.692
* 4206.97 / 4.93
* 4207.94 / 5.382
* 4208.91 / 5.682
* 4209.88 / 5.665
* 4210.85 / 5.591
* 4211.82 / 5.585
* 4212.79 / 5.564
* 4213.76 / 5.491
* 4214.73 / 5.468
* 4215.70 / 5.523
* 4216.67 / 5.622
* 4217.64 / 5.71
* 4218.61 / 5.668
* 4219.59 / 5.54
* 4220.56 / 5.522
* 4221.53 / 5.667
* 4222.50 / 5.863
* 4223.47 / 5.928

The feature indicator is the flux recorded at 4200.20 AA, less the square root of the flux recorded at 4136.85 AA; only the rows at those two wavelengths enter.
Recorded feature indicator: 2.8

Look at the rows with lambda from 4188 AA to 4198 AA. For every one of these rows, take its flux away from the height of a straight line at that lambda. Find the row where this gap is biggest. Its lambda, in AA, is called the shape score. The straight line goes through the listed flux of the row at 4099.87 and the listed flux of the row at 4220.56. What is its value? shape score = 4188.61 AA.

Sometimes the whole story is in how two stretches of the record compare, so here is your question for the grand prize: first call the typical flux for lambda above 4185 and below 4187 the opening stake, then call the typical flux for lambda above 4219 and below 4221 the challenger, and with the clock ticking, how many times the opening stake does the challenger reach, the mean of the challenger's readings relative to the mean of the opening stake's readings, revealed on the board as 0.96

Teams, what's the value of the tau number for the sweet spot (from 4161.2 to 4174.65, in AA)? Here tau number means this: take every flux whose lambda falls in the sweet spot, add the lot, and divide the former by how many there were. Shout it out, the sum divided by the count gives 5.41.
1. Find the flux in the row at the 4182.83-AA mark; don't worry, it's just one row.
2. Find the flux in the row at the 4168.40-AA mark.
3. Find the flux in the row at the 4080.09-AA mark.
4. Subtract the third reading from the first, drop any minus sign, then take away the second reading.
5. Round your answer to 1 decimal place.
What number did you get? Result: -4.5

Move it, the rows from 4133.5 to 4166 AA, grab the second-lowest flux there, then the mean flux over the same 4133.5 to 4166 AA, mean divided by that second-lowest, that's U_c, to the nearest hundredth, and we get 1.10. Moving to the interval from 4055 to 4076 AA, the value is 1.13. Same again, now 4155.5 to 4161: 1.03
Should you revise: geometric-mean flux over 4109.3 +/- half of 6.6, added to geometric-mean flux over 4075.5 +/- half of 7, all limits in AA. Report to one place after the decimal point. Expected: 12.5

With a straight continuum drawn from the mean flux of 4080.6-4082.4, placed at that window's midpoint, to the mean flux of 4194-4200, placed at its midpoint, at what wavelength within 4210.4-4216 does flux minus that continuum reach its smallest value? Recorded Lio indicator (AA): 4214.73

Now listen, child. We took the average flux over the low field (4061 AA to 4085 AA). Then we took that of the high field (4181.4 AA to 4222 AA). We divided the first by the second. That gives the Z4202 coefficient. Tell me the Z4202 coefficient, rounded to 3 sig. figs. 1.11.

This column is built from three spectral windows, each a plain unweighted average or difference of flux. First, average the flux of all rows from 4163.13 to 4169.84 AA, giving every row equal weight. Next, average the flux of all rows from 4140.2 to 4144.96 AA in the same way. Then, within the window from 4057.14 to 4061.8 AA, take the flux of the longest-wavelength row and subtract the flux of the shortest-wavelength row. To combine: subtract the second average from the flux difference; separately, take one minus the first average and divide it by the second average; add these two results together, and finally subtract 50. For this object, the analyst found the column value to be -55.9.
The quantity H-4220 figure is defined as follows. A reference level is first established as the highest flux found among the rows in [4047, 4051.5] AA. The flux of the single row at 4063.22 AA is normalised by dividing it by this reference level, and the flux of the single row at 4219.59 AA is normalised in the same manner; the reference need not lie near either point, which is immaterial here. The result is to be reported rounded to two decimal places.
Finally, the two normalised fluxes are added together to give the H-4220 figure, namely 1.89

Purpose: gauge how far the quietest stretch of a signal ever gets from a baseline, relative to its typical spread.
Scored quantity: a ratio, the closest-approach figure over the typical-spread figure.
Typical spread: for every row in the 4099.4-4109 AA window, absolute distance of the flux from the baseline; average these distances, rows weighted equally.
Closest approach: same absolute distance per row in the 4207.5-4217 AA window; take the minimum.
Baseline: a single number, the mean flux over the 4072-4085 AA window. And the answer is 2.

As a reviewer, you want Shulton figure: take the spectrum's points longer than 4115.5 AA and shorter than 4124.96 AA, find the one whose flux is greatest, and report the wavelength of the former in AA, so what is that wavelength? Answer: 4120.69 AA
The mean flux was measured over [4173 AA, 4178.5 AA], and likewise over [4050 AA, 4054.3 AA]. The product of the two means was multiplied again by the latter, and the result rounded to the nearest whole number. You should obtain 175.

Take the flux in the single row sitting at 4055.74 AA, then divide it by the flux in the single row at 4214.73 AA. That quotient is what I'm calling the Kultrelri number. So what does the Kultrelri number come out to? 1.04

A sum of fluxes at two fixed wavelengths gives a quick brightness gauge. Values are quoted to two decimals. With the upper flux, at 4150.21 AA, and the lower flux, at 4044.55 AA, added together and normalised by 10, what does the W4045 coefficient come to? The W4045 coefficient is 1.24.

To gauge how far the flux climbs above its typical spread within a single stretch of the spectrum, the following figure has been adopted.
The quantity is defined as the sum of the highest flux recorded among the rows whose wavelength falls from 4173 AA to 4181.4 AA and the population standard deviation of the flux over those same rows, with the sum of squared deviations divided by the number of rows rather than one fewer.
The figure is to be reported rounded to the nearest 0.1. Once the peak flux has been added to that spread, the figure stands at 5.9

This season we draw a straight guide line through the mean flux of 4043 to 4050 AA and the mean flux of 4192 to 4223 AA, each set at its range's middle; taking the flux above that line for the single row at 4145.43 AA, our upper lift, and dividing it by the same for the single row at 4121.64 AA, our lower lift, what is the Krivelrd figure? -0.4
